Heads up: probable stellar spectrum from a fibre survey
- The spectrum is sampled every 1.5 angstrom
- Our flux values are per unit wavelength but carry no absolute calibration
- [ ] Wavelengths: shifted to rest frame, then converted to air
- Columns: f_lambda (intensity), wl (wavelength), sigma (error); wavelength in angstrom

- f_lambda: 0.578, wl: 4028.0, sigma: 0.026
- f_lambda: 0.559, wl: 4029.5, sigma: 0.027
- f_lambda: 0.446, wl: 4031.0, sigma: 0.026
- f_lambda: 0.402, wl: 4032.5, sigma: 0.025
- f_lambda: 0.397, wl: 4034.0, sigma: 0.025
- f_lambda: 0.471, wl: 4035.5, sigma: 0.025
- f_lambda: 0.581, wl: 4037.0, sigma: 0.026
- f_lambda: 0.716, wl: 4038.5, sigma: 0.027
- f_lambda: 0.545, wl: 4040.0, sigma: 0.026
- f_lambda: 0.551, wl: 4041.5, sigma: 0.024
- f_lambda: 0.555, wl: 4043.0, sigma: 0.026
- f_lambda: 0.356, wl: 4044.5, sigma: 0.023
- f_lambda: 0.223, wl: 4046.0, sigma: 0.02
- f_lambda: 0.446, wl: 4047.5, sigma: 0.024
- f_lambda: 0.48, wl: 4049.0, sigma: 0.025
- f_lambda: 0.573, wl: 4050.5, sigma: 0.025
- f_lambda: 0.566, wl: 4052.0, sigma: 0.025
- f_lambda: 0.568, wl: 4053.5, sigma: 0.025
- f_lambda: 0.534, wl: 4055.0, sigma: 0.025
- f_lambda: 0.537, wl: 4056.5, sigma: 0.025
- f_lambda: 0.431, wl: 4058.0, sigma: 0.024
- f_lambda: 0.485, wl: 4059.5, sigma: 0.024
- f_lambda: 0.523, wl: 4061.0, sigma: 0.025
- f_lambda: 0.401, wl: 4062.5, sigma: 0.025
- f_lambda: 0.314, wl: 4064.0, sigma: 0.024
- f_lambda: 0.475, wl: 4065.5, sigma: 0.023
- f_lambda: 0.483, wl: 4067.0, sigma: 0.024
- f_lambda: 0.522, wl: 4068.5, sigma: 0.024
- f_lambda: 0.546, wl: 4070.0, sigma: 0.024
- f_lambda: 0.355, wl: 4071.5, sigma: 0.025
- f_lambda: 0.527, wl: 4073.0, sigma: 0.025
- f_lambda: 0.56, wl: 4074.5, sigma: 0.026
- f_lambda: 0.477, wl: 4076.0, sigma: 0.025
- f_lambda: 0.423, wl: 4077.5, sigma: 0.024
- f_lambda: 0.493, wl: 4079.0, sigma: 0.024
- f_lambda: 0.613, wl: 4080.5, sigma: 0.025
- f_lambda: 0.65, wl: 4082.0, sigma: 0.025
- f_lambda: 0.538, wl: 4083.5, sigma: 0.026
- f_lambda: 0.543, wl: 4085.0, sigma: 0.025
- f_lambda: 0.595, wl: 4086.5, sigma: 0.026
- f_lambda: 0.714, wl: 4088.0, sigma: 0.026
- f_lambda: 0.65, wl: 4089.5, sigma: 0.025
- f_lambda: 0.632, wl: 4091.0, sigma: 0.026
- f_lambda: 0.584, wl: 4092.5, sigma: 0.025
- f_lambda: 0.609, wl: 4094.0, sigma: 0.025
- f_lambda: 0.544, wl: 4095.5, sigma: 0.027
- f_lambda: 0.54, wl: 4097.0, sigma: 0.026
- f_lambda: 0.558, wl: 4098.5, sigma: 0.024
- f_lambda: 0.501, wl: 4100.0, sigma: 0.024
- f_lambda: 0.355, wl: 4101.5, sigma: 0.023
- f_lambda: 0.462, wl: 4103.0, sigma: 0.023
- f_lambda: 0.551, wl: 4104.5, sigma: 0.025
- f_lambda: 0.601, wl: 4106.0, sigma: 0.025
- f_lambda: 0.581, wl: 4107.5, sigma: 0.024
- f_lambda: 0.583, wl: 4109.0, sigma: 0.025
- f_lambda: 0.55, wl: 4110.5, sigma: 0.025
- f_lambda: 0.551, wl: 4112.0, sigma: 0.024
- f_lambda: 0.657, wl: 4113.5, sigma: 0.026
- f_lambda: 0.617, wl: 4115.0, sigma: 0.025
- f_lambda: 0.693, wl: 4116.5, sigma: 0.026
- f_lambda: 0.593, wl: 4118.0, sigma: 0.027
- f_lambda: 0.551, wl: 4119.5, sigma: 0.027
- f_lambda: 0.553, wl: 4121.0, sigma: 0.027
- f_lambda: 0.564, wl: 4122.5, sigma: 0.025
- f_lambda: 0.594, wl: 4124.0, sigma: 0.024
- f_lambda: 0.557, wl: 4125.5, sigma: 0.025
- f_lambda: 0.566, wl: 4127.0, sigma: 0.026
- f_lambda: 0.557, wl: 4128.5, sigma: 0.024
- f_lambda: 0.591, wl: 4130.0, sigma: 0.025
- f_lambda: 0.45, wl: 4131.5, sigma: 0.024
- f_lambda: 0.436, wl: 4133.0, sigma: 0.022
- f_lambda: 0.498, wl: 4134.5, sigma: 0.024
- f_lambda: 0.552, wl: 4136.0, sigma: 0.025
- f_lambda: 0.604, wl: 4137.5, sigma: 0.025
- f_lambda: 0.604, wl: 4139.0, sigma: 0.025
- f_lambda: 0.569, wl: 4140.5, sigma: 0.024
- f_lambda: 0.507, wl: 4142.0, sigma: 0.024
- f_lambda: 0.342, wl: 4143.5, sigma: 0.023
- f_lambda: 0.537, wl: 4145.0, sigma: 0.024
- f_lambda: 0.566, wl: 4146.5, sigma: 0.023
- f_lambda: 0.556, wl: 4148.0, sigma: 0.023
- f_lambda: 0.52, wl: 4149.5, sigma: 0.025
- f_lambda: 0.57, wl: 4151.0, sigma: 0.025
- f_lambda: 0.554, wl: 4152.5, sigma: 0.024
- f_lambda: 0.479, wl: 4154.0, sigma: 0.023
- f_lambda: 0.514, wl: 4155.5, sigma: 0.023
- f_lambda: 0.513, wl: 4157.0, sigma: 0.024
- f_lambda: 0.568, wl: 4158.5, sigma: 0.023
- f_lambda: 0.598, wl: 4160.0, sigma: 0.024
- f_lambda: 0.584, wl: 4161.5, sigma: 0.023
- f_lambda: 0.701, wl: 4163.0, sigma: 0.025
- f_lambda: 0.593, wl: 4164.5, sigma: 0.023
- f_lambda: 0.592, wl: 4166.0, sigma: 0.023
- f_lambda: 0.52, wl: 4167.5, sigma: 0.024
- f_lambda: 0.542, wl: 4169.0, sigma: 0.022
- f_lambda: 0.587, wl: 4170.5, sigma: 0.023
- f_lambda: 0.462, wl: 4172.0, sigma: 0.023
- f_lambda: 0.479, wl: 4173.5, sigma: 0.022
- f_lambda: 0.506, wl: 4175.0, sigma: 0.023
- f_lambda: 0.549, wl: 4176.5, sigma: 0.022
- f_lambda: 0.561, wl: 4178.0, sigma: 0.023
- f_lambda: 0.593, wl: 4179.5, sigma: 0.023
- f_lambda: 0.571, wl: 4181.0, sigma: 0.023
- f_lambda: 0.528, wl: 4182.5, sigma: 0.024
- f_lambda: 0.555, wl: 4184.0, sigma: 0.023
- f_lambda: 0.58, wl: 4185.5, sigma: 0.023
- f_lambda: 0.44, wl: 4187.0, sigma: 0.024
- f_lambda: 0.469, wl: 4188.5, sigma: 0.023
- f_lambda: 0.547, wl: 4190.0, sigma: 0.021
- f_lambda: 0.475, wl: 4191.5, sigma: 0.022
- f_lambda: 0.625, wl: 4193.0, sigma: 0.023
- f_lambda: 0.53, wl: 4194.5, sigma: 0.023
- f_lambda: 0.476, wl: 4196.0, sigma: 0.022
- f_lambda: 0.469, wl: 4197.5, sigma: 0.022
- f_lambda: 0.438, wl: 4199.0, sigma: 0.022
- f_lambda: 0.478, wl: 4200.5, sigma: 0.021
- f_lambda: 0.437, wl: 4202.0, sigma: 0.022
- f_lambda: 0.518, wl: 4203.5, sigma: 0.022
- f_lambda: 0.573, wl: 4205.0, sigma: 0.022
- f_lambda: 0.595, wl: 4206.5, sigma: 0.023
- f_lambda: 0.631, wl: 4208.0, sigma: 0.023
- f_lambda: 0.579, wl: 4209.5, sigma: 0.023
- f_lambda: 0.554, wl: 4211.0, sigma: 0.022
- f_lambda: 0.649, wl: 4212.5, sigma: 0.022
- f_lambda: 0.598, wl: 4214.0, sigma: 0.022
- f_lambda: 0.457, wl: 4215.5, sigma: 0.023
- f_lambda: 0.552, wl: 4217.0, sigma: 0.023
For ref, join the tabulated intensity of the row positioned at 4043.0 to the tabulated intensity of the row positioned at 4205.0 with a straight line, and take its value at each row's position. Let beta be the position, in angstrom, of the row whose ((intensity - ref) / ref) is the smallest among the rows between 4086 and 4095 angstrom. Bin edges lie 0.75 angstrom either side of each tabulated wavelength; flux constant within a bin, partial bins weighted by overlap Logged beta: 4092.5 angstrom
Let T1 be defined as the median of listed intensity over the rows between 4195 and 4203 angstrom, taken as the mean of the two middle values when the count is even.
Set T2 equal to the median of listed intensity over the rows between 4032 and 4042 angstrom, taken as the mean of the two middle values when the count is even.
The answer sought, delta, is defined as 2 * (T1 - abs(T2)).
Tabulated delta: -0.15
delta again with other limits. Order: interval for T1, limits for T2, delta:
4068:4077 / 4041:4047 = 0.14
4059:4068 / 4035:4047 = -0.14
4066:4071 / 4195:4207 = 0.09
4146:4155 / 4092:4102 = 0.02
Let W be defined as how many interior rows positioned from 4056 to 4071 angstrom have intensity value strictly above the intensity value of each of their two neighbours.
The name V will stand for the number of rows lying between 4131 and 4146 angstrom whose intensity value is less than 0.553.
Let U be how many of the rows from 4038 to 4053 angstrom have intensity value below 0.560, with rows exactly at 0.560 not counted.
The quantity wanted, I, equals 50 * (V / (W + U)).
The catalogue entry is 44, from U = 7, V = 7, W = 1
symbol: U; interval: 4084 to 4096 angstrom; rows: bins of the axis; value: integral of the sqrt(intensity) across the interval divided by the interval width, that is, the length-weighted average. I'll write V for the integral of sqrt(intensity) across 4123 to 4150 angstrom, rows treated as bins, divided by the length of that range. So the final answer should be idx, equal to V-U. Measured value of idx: -0.05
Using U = 0.78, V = 0.729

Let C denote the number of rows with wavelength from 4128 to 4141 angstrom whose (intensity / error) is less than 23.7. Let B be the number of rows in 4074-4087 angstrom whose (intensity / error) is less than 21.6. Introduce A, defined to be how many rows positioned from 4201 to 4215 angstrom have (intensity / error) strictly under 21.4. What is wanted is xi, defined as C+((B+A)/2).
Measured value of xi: 9.0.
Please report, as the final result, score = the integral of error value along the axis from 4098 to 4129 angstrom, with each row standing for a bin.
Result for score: 0.774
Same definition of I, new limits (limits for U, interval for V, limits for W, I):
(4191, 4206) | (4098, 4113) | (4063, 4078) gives 30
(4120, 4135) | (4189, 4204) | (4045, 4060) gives 50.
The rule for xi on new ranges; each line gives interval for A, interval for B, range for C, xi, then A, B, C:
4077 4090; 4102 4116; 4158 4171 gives 3.0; 3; 1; 1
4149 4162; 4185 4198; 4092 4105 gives 11.5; 3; 4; 8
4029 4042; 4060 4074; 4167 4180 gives 10.5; 6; 7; 4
